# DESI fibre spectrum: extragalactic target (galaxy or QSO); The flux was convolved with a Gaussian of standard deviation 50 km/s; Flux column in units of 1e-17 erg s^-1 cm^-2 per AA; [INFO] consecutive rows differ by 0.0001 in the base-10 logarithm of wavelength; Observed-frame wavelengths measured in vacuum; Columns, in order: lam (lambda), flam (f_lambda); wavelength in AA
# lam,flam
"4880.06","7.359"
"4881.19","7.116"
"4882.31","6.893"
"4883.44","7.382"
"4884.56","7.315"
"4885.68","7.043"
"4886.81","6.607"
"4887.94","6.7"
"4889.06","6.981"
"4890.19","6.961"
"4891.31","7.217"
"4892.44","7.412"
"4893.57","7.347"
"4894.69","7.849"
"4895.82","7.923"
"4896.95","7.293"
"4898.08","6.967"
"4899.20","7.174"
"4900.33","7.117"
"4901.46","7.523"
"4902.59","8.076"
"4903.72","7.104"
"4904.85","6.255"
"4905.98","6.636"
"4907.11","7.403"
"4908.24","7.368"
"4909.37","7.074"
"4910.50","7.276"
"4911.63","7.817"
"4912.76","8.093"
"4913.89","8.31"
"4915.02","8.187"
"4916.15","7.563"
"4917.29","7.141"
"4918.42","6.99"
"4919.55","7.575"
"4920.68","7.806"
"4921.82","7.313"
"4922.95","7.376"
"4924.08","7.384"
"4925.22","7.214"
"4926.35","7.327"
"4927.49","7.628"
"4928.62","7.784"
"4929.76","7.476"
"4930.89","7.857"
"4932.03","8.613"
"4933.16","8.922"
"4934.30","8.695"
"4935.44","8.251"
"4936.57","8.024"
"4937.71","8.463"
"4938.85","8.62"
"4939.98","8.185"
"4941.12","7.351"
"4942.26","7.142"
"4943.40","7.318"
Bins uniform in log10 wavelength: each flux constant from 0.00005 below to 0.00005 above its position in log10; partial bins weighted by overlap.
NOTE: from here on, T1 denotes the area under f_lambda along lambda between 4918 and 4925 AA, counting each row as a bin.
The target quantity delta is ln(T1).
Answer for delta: 3.95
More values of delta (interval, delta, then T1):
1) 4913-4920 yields 3.98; 54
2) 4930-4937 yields 4.07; 59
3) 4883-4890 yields 3.89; 49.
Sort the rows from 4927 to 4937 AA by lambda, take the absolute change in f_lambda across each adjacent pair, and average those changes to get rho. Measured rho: 0.35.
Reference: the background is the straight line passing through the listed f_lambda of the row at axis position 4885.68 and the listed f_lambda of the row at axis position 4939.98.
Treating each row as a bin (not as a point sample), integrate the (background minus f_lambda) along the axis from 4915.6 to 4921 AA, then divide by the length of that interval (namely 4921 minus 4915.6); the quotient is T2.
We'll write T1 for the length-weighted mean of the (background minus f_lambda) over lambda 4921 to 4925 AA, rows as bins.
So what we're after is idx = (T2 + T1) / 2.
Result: 0.4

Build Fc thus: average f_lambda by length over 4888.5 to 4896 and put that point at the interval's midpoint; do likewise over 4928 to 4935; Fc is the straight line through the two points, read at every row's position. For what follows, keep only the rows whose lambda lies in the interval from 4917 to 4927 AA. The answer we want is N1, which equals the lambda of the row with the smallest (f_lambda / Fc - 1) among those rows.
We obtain 4918.42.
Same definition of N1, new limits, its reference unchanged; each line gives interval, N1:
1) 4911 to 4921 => 4918.42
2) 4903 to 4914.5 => 4904.85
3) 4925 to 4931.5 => 4925.22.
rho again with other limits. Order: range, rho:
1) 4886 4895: 0.20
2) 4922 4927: 0.10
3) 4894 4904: 0.40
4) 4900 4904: 0.64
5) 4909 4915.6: 0.27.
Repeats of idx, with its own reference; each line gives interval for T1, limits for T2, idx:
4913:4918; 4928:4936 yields -0.2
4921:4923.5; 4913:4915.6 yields -0.1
